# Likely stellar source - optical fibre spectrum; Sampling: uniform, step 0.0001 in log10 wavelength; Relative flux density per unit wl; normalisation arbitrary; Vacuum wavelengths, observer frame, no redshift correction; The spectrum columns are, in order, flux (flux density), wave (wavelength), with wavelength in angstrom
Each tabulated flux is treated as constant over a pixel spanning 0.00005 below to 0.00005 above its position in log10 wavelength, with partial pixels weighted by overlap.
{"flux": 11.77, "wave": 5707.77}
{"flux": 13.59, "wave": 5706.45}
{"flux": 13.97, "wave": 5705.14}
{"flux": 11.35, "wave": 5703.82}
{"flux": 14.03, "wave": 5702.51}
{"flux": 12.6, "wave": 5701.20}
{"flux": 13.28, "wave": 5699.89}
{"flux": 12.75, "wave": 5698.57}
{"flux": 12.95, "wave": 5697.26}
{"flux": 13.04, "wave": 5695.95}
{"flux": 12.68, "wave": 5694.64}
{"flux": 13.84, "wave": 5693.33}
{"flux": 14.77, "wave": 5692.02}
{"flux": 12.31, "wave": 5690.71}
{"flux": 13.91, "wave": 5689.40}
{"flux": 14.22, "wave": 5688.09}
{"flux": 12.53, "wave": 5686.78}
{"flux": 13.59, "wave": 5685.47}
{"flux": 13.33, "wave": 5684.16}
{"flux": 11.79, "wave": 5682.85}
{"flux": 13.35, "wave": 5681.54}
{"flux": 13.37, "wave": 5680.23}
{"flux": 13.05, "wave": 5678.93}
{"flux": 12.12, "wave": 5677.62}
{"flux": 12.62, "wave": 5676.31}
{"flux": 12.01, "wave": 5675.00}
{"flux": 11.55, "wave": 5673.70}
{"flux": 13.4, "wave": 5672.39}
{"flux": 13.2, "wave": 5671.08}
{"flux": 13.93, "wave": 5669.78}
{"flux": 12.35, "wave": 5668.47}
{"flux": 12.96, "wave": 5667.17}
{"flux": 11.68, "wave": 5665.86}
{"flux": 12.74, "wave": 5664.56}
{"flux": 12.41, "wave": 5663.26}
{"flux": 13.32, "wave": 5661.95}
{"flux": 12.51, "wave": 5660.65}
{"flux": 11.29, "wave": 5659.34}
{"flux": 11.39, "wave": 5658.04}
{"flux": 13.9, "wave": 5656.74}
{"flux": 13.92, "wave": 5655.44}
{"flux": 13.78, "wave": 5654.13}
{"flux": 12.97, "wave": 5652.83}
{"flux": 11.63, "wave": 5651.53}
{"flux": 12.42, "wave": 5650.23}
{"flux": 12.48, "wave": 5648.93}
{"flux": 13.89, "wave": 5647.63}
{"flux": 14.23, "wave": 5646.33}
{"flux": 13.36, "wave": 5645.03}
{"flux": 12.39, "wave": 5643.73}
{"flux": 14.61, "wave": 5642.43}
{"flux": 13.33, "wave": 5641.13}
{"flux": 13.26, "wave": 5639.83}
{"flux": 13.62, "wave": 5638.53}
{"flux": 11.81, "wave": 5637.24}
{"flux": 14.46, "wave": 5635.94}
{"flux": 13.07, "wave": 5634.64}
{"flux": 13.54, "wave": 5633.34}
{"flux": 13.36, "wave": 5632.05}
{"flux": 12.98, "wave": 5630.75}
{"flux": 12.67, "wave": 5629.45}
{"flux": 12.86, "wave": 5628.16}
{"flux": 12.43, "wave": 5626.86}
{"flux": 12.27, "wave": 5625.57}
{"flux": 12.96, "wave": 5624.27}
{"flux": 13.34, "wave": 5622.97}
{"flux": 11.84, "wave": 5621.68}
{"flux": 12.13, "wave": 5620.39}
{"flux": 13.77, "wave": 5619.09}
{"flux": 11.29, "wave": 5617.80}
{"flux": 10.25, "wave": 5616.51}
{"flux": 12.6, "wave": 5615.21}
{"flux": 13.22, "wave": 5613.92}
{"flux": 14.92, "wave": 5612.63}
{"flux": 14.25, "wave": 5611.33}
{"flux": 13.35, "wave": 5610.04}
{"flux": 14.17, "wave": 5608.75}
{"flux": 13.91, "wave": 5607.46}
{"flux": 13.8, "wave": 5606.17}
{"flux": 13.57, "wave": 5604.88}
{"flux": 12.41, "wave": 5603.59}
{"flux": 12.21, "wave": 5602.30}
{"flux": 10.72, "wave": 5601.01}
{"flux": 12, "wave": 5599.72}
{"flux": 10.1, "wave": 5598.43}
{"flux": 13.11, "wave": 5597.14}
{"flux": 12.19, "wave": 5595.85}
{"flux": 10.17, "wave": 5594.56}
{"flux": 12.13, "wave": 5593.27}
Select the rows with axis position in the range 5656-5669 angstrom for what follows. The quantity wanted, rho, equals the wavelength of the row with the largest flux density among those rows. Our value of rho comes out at 5656.74 angstrom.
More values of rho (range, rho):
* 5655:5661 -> 5655.44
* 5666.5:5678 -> 5669.78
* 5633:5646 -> 5642.43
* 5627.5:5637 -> 5635.94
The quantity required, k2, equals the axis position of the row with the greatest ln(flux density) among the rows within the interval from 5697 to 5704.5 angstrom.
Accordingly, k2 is 5702.51 angstrom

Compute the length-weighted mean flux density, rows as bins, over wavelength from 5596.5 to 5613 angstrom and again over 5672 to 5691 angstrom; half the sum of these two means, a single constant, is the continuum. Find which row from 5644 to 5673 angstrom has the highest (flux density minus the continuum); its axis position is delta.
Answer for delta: 5646.33 angstrom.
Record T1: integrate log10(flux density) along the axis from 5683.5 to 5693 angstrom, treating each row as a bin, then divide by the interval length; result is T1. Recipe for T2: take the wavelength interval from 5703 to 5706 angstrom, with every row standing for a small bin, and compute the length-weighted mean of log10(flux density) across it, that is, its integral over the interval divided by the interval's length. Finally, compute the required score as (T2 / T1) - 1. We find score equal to -0.02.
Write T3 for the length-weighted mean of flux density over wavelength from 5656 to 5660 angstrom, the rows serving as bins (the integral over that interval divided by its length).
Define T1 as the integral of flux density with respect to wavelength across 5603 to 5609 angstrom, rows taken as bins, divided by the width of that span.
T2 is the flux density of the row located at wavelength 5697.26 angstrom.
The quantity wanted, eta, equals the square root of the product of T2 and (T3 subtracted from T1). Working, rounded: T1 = 13.6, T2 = 12.95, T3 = 12.2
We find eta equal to 4.1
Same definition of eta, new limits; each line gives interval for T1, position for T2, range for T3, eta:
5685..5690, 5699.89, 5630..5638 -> 2.2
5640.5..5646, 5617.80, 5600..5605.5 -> 3.8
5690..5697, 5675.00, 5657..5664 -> 3.5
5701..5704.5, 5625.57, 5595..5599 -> 3.4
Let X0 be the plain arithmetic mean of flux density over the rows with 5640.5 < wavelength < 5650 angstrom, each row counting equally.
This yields 13.5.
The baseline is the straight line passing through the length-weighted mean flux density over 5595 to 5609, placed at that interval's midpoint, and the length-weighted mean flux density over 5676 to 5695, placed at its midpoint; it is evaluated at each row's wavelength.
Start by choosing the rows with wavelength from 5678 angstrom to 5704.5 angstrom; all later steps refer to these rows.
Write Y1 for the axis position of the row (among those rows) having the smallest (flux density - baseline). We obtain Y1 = 5703.82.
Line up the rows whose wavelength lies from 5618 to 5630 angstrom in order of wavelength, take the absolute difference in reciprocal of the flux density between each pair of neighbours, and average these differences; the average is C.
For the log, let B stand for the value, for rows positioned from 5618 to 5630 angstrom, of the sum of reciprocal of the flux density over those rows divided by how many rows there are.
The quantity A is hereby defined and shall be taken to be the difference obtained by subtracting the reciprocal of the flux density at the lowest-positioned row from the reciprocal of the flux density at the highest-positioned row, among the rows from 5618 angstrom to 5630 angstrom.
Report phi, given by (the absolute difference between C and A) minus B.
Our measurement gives -0.0767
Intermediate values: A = 0.006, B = 0.079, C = 0.0041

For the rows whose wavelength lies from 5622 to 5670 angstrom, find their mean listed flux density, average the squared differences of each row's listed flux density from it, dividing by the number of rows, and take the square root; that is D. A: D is 0.82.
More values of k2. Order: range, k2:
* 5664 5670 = 5669.78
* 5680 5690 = 5688.09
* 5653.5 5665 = 5655.44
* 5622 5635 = 5633.34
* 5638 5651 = 5642.43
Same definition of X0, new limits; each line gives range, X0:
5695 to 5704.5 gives 12.9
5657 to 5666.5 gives 12.2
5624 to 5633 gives 12.8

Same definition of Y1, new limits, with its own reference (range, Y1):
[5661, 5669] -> 5665.86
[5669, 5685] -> 5673.70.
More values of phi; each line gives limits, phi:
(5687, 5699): -0.0718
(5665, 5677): -0.0673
